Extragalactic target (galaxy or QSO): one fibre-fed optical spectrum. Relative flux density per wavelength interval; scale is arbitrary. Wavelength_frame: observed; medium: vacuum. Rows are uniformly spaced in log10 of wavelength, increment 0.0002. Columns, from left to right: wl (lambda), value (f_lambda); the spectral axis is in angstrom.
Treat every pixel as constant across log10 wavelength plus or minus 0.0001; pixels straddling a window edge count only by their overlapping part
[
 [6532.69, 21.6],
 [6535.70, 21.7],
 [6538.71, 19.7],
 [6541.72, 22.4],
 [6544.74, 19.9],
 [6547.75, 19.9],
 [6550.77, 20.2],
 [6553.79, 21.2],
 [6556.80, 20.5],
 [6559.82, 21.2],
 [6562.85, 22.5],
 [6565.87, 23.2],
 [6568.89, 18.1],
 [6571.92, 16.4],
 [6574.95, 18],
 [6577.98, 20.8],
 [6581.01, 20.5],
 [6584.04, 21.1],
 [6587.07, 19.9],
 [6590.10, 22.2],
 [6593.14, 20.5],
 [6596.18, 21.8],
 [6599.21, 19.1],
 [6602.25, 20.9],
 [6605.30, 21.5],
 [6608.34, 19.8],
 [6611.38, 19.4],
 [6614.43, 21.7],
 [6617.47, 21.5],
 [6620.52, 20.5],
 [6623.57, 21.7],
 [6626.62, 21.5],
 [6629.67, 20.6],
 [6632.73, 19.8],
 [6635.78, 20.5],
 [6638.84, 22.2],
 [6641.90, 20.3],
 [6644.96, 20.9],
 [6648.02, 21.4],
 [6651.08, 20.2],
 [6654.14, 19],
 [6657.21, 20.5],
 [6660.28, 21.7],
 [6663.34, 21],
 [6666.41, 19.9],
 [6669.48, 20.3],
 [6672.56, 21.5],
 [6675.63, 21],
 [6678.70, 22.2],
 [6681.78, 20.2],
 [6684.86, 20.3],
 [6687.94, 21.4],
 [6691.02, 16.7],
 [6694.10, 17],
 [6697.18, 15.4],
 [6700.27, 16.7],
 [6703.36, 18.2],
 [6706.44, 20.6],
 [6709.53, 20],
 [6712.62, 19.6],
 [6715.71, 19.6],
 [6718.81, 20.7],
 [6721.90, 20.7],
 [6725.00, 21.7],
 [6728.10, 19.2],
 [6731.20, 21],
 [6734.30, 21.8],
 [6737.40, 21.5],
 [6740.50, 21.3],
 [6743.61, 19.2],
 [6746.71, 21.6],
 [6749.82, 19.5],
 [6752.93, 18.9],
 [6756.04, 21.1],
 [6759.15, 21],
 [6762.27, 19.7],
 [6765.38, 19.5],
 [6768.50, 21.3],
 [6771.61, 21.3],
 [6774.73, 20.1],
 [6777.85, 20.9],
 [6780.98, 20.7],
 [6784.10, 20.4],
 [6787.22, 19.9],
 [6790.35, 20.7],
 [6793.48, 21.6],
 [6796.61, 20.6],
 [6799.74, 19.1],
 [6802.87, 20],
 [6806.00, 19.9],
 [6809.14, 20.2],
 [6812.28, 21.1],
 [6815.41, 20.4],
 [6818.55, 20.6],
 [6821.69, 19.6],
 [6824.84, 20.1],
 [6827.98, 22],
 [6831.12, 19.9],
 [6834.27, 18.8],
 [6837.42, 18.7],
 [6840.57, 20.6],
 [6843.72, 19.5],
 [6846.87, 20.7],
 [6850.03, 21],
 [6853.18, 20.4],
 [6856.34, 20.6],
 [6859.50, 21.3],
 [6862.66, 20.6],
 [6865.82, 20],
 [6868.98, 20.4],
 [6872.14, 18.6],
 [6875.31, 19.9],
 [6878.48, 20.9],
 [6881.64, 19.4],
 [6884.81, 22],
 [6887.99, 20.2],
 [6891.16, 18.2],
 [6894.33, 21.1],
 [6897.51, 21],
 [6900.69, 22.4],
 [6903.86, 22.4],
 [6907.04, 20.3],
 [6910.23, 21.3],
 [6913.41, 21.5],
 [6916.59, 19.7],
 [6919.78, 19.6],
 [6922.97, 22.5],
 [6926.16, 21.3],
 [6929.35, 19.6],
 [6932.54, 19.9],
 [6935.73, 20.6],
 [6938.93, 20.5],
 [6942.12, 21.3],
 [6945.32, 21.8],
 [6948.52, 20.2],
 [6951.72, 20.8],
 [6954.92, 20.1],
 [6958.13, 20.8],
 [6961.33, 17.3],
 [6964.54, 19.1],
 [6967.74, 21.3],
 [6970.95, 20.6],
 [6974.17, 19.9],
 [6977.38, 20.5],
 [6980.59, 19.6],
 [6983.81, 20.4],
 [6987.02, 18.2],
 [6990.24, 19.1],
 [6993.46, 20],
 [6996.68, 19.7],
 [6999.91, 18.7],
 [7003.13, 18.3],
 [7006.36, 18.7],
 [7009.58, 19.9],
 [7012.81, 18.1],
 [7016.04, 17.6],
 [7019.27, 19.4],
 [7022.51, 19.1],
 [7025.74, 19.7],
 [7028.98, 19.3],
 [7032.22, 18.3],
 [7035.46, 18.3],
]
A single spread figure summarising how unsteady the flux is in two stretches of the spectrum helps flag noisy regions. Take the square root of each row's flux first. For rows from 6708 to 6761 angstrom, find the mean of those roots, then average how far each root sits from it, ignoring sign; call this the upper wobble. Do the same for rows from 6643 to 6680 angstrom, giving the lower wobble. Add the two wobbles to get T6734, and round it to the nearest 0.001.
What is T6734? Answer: 0.173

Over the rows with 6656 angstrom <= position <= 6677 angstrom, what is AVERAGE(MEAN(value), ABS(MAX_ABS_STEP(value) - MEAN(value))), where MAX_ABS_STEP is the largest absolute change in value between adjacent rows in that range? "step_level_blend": 20.2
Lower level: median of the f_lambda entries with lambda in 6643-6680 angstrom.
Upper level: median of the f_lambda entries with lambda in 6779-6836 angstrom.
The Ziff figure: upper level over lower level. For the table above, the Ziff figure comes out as 0.97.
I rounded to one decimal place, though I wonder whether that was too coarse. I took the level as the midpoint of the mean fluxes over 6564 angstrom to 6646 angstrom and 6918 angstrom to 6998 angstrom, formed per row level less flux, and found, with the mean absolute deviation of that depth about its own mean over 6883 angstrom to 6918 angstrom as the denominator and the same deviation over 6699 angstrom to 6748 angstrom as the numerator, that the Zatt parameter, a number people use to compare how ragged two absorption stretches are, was 1.2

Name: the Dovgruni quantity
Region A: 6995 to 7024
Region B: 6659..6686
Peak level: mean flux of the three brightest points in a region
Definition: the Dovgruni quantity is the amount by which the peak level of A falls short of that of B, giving 2.1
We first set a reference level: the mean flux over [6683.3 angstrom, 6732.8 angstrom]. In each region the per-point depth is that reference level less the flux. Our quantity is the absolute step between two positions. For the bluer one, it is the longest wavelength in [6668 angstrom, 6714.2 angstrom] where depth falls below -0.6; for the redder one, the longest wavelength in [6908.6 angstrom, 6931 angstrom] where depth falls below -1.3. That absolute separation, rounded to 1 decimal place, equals 216.6 angstrom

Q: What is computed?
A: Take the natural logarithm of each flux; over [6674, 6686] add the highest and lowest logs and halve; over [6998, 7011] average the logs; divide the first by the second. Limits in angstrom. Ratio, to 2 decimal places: 1.04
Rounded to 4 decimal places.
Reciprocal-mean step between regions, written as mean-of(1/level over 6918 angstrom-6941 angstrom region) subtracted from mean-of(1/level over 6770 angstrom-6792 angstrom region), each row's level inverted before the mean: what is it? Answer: -0.0001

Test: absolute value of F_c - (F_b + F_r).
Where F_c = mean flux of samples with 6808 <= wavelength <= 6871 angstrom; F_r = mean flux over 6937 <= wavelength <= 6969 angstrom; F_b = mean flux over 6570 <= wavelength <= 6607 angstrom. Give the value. 20.2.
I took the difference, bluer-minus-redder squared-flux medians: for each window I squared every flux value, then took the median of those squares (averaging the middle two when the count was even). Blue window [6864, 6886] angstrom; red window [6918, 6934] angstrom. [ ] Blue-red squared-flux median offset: 4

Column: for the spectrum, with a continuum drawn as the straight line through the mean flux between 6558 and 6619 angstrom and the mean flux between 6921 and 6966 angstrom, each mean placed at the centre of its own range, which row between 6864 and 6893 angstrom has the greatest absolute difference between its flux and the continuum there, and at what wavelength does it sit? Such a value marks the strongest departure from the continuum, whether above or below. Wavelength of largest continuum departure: 6891.16 angstrom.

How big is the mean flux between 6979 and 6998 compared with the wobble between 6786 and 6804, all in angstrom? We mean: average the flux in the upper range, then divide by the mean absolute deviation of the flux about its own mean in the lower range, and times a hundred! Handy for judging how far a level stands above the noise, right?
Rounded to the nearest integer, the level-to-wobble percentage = 3000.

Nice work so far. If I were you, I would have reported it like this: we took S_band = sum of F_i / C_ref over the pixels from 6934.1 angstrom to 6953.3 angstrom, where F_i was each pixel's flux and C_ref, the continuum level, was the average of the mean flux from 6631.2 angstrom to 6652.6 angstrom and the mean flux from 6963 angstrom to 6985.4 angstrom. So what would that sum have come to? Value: 6.11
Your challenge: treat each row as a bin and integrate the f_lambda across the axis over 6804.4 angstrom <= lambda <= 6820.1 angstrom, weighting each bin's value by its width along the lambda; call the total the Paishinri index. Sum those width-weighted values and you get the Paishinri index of 321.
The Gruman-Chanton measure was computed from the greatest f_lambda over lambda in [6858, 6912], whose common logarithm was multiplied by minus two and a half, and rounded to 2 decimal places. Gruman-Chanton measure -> -3.38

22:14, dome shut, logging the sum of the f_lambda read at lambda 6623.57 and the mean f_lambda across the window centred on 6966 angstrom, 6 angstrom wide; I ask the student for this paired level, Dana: 41.9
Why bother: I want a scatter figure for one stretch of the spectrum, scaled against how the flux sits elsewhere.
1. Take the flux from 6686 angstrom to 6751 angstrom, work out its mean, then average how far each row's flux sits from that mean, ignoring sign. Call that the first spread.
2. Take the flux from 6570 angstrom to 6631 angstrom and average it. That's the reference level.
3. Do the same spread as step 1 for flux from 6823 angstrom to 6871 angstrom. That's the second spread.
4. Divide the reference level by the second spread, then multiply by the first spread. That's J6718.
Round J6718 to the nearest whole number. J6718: 48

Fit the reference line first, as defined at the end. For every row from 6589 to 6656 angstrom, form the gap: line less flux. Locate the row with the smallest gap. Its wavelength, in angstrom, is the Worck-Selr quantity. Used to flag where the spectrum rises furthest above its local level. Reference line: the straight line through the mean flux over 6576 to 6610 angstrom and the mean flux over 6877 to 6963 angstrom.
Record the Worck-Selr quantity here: 6638.84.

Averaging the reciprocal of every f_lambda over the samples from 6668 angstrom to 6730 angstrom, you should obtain 0.0514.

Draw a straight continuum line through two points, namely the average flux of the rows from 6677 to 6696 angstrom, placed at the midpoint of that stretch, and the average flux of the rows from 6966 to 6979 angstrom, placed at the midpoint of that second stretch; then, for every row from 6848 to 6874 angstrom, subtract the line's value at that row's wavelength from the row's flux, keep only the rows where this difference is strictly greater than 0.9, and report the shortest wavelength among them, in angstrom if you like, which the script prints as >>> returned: 6859.50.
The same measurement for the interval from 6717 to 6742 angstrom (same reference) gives 6718.81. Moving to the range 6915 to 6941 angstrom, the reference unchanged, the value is 6922.97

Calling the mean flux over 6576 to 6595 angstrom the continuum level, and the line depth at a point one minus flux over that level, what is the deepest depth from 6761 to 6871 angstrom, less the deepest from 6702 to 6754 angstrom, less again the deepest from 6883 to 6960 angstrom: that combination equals -0.15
